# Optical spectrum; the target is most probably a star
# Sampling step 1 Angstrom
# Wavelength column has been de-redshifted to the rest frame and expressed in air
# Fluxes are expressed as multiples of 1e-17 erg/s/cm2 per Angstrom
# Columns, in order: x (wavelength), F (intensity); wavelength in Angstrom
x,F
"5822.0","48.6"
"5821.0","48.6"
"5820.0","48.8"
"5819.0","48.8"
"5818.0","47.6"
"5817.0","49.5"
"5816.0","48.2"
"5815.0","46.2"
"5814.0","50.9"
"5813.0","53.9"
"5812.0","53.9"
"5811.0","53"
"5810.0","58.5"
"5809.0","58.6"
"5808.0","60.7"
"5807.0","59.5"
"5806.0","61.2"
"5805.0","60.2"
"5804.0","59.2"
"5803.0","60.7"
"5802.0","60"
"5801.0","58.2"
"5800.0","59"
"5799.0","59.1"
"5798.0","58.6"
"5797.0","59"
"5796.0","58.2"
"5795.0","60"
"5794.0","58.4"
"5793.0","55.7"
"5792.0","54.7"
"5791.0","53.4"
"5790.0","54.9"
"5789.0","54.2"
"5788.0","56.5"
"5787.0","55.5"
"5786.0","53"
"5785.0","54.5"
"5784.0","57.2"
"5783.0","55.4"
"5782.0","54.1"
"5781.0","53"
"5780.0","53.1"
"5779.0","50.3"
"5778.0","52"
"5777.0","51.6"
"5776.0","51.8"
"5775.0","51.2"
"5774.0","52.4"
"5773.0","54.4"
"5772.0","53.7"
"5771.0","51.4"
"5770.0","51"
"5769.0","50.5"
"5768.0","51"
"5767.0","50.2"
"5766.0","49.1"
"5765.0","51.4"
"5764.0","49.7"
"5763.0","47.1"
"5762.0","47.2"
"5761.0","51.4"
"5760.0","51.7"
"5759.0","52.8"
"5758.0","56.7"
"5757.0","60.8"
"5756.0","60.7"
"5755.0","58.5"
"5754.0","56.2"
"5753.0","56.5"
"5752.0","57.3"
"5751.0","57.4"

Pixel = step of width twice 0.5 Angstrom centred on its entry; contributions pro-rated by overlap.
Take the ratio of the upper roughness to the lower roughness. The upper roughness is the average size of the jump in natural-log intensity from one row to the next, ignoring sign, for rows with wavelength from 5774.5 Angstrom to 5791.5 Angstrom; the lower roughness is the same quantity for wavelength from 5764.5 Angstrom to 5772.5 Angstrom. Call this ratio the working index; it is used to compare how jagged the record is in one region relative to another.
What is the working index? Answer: 1.16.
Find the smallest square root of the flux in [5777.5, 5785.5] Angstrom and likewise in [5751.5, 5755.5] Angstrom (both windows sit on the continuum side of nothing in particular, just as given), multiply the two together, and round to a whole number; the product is 53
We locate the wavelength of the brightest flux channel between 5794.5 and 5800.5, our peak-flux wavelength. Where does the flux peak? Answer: 5795.0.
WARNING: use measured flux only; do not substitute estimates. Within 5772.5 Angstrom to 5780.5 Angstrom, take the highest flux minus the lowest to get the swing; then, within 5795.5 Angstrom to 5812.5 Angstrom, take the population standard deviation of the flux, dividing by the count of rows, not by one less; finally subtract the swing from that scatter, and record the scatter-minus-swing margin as -2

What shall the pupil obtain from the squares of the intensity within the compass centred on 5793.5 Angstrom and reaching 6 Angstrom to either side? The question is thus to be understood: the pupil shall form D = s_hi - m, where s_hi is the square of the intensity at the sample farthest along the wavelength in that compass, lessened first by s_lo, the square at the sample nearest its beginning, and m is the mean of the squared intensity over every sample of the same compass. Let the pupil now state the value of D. -2941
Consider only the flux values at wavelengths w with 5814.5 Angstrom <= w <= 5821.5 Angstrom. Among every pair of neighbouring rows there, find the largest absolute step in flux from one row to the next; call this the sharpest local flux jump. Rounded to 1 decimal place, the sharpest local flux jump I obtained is 2.0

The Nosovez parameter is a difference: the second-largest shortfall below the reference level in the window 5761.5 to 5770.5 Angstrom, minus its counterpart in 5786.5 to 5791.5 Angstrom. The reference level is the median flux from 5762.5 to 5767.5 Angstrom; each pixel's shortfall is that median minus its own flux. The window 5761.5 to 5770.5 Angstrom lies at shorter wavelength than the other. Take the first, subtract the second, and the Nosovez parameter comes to 7.0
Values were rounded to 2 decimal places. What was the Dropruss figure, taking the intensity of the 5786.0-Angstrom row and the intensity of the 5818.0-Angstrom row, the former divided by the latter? 1.11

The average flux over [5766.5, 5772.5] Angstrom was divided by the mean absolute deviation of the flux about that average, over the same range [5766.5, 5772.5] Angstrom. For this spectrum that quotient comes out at 62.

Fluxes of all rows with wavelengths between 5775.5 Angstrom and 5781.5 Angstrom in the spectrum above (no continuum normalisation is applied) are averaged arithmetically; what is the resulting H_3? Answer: 52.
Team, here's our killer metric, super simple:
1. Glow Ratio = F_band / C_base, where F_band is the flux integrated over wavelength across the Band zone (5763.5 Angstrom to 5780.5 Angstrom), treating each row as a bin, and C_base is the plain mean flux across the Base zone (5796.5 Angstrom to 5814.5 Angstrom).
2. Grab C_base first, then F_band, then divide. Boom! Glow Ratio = 15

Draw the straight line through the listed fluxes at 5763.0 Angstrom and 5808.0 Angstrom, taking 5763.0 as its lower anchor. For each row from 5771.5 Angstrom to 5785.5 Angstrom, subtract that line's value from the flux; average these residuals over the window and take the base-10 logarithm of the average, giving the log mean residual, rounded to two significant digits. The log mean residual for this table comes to 0.15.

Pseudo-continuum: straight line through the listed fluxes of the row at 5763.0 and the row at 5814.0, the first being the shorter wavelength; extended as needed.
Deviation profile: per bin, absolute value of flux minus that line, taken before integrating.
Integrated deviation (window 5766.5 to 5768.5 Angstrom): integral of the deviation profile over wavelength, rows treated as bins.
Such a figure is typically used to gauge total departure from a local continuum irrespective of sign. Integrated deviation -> 6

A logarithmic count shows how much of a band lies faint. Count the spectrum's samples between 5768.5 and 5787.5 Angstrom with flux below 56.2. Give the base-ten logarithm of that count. 1.3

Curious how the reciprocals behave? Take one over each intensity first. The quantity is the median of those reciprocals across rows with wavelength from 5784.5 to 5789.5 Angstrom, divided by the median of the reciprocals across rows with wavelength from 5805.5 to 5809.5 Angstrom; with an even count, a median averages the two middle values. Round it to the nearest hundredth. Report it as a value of 1.10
